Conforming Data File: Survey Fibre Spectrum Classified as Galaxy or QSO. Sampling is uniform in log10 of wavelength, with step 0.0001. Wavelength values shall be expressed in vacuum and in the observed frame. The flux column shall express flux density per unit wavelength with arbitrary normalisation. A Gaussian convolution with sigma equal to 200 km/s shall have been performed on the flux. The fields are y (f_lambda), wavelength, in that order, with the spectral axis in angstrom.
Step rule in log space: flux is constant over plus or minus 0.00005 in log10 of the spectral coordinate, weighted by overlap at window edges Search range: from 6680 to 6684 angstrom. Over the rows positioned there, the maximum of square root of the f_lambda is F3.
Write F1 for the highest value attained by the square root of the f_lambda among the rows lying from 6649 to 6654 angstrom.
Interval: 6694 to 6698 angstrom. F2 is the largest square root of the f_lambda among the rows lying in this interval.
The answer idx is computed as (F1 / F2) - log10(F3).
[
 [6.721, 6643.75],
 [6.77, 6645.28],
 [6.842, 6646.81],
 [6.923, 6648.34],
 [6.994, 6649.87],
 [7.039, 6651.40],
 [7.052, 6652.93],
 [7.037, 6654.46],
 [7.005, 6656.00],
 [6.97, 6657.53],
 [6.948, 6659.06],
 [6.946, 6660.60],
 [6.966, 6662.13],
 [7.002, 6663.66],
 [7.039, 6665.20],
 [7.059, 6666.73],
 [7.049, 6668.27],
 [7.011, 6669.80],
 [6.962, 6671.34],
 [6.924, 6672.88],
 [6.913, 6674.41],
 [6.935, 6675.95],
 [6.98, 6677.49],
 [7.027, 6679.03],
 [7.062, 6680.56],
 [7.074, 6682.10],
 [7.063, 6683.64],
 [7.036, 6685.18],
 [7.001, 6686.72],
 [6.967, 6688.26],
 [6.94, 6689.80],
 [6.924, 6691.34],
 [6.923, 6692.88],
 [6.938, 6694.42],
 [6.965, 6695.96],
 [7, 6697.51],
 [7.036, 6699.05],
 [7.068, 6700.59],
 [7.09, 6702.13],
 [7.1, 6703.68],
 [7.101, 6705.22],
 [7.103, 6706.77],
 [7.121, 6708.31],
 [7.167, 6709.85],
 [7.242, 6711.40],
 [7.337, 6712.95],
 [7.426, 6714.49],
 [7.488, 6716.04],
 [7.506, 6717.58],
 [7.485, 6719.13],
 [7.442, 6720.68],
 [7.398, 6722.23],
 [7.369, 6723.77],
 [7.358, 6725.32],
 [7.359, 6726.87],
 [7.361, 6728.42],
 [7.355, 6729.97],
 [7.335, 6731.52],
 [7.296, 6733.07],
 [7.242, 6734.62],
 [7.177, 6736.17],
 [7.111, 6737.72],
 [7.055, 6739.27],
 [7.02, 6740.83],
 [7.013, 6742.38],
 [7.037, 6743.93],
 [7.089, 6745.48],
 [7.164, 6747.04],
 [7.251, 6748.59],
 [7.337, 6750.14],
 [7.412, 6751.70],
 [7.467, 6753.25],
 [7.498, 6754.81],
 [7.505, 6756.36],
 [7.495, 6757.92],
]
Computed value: 0.579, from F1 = 2.66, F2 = 2.65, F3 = 2.66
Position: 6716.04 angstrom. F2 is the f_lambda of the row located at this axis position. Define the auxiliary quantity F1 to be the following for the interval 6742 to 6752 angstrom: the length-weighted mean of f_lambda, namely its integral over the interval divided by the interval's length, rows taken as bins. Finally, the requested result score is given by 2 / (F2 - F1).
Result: 7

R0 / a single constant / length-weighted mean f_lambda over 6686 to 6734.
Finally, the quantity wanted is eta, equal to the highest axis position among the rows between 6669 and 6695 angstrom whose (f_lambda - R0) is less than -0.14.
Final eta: 6694.42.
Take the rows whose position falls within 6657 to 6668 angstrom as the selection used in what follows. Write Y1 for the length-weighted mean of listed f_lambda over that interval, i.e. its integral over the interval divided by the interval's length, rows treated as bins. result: 6.99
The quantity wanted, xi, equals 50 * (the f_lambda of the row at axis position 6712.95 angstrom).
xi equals 367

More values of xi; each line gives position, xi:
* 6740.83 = 351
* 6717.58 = 375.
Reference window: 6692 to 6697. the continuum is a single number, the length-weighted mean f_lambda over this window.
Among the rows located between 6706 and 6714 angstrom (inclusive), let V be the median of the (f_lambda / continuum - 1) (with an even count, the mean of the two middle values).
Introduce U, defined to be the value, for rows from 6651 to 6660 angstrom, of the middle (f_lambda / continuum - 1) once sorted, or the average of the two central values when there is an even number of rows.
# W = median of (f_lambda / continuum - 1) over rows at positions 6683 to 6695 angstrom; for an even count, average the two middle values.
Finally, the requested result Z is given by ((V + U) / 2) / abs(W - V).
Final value 0.7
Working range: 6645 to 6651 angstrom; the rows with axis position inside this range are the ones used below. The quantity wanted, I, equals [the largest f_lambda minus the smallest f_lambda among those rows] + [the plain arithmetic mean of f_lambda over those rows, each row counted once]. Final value 7.11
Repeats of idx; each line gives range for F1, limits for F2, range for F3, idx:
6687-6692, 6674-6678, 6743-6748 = 0.571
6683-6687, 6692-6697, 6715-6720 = 0.569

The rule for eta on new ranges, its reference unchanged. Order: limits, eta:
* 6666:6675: 6674.41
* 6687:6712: 6699.05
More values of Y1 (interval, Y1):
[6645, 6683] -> 6.98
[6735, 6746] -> 7.08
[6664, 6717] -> 7.06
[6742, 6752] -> 7.18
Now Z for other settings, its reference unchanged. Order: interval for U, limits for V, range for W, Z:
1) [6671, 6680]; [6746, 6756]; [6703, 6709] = 0.8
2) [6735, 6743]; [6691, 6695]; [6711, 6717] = 0.1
